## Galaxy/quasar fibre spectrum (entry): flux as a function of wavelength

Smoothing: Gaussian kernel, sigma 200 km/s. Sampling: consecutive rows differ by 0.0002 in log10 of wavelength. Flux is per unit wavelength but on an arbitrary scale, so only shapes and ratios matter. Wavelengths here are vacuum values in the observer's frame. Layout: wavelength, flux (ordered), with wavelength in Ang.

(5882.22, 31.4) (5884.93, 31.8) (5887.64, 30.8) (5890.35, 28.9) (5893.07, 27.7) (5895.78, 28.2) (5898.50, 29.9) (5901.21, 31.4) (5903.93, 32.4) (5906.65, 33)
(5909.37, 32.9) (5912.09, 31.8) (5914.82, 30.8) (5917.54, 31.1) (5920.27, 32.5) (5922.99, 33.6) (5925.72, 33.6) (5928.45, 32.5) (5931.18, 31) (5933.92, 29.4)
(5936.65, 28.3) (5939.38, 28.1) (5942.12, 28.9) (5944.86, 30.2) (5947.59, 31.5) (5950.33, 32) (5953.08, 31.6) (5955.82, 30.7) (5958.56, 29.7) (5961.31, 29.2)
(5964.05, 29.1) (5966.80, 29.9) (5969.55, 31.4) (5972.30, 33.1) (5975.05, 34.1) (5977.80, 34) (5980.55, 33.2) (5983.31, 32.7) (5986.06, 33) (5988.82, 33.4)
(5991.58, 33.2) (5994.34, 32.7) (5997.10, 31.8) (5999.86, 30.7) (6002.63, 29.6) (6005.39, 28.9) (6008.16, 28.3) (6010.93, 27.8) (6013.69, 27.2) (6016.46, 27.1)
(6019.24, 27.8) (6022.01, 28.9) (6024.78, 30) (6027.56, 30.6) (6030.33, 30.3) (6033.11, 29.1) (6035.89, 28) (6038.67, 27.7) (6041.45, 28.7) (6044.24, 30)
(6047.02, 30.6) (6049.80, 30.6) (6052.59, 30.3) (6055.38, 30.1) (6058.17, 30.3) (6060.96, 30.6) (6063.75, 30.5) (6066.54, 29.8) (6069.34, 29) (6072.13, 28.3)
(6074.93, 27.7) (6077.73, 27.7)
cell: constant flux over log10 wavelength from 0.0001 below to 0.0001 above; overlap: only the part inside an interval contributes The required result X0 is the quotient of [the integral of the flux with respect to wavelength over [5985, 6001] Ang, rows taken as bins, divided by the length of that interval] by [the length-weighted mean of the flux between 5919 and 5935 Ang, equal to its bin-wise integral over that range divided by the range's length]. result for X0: 1.011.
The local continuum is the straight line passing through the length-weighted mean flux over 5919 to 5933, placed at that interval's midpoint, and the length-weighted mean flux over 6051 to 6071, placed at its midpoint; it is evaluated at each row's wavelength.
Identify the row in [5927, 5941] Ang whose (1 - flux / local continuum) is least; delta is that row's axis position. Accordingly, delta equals 5928.45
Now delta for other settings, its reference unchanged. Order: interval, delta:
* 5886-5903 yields 5901.21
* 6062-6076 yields 6063.75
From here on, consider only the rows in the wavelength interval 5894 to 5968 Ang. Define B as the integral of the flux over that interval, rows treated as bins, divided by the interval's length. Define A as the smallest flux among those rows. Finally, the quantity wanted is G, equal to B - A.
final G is 2.7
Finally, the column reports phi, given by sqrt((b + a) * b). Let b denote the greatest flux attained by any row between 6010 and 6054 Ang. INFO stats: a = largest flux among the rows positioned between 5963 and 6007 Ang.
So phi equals 44.5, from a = 34.1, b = 30.6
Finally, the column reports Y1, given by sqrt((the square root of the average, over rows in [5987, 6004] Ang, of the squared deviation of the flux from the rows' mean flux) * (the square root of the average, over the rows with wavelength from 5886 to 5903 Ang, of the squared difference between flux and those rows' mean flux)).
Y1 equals 1.4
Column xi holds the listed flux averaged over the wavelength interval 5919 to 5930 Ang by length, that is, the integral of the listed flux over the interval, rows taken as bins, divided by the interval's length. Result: 33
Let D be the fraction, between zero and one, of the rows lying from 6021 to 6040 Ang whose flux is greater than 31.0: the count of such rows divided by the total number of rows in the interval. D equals 0.0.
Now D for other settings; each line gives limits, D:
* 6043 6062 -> 0.0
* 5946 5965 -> 0.4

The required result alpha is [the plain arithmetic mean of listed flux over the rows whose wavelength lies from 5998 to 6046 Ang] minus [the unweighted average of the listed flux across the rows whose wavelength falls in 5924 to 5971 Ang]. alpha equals -1.6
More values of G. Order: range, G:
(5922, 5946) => 2.5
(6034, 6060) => 1.9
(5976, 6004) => 2.9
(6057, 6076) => 1.8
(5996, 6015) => 2.0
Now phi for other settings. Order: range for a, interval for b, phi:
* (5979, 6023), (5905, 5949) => 47.4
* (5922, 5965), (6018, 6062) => 44.3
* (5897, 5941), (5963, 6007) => 48.0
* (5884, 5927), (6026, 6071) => 44.3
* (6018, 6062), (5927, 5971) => 45.3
